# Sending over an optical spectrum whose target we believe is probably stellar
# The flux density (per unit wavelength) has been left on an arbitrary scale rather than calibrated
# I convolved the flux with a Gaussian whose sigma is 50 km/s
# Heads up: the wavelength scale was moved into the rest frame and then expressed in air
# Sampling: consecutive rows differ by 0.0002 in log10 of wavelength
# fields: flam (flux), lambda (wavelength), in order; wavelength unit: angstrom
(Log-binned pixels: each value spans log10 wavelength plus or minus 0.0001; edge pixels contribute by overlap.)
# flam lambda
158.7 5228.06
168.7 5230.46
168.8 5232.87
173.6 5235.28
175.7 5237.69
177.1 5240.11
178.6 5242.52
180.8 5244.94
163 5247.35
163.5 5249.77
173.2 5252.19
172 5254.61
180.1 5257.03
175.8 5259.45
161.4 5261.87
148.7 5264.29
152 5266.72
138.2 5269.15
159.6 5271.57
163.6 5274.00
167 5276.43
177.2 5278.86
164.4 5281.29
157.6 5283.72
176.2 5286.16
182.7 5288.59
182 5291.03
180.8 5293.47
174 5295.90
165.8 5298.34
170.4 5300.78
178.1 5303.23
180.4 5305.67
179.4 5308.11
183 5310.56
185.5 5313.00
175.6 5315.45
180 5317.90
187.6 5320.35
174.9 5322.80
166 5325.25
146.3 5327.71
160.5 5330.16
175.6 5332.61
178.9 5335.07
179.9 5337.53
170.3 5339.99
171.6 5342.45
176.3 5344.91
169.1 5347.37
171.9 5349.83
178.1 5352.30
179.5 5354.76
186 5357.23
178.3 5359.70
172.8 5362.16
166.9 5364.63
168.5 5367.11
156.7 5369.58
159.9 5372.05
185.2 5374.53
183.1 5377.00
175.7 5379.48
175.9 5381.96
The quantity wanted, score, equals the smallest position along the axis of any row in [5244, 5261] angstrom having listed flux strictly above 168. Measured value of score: 5244.94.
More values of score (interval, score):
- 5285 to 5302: 5286.16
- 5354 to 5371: 5354.76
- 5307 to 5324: 5308.11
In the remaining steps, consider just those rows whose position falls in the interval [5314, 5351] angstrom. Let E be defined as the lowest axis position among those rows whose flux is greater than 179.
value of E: 5317.90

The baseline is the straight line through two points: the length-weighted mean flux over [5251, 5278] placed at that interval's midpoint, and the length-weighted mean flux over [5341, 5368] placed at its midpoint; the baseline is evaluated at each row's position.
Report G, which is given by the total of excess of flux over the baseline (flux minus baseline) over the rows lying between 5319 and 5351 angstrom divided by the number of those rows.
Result -1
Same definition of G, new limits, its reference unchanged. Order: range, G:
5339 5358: 2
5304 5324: 11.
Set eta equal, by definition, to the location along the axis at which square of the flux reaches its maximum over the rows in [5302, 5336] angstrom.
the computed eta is 5320.35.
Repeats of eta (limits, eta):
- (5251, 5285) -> 5257.03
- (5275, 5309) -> 5288.59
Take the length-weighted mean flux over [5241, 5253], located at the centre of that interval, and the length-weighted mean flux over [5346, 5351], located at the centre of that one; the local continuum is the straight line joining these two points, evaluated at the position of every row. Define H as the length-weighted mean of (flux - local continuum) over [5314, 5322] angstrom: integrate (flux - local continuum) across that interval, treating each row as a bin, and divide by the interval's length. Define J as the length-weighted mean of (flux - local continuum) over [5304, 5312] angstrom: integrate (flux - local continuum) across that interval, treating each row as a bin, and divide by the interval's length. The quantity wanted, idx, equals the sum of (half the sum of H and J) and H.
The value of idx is 19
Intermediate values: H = 10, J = 10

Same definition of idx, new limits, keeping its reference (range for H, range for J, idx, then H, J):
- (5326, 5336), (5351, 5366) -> -6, -6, 6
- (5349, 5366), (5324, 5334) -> 4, 6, -9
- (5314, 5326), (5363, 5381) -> 10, 6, 0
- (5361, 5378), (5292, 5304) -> 1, 0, 2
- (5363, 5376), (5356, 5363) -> 0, -3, 9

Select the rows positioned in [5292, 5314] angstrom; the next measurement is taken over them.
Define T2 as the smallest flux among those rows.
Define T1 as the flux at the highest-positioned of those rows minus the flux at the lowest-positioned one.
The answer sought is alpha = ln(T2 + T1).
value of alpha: 5.14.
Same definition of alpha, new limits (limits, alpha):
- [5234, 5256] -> 5.08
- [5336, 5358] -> 5.17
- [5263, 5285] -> 4.99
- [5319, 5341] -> 4.86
